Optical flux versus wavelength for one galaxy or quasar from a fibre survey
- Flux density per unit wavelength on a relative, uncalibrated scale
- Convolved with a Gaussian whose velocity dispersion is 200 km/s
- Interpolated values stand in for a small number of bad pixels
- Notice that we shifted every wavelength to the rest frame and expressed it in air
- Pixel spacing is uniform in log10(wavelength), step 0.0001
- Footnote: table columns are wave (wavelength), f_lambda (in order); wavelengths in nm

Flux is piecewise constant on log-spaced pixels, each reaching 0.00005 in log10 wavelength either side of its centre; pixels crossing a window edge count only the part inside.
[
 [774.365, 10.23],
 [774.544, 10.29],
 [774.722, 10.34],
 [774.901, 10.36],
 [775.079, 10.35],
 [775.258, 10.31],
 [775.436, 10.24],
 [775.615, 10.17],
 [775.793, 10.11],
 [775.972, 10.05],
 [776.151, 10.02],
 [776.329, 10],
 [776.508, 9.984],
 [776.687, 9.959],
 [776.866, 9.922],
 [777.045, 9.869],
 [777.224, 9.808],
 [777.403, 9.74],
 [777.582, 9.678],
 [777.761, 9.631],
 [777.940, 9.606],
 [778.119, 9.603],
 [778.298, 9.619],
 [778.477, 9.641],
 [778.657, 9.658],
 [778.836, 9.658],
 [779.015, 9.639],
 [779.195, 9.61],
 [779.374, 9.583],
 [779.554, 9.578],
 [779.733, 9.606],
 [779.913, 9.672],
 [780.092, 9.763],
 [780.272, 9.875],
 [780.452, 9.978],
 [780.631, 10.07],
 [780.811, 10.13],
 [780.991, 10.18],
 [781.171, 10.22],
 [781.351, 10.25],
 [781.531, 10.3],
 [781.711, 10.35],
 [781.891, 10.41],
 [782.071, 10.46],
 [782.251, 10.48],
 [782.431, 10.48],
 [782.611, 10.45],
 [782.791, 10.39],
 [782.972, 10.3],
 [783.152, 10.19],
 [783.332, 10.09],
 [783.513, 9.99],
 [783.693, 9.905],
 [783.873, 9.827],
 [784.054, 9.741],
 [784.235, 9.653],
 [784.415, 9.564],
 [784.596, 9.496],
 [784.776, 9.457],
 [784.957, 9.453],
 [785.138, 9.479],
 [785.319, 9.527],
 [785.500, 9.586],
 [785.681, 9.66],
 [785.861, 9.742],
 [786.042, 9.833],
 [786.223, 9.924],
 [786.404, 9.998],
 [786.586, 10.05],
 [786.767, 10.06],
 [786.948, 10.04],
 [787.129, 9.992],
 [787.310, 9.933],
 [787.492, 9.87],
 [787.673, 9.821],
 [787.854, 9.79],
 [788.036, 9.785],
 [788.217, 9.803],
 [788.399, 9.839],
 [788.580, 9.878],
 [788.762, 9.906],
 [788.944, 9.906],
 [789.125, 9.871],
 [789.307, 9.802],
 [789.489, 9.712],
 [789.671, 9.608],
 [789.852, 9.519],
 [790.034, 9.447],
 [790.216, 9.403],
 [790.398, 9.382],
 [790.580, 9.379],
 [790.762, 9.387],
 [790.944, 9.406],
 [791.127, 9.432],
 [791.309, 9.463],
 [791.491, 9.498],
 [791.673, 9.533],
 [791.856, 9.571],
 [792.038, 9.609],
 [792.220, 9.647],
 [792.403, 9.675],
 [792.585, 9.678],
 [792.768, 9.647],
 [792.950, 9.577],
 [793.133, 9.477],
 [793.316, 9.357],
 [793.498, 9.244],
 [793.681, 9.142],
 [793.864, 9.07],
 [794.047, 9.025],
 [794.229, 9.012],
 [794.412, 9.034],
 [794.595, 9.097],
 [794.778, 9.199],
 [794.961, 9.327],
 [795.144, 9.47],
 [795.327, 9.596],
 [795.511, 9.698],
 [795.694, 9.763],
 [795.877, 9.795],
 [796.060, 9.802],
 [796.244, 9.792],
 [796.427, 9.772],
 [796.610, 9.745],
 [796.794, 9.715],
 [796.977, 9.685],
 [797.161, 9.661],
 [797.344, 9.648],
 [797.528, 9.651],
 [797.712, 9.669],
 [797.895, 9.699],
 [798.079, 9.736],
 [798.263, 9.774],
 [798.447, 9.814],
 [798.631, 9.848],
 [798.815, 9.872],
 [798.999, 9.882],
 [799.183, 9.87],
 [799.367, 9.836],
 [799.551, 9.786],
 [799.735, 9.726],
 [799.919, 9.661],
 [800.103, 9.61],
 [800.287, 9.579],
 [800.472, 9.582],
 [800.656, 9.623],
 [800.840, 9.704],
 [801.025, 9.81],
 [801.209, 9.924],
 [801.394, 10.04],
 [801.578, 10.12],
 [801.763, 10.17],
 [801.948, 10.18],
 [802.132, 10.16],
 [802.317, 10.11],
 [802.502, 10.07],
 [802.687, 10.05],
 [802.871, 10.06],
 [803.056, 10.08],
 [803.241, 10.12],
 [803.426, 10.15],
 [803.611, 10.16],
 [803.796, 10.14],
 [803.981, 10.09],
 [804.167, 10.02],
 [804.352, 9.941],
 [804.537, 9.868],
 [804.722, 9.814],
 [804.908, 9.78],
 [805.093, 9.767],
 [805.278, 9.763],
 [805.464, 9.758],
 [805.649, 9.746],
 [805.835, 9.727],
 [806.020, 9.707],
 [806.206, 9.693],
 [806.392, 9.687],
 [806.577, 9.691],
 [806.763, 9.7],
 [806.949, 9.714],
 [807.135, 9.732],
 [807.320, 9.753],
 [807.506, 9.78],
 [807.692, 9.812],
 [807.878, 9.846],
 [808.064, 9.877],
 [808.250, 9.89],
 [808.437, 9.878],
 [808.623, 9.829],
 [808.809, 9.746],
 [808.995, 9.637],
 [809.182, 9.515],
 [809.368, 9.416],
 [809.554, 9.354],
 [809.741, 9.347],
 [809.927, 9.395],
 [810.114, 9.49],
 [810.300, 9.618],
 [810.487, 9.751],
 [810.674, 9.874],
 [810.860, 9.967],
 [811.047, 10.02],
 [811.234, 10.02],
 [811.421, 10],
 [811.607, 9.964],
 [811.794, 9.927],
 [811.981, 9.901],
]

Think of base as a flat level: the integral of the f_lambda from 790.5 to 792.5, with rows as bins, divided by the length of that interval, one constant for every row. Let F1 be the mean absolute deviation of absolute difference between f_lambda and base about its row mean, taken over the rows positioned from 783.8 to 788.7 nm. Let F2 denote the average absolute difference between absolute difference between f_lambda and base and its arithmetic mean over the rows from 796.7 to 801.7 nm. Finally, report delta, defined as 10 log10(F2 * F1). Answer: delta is -18.1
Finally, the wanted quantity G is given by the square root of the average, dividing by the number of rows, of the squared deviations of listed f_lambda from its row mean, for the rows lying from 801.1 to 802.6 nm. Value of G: 0.08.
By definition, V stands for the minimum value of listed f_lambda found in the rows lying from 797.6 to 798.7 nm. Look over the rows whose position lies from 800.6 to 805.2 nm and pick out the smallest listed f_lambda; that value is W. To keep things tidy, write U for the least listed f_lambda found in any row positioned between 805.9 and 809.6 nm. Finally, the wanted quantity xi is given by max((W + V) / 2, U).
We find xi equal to 9.65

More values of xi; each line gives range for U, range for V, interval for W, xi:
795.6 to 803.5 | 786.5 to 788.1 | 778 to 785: 9.62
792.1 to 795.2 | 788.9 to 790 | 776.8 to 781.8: 9.55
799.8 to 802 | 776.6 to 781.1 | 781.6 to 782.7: 9.96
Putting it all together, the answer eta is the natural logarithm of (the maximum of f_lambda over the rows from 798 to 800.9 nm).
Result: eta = 2.29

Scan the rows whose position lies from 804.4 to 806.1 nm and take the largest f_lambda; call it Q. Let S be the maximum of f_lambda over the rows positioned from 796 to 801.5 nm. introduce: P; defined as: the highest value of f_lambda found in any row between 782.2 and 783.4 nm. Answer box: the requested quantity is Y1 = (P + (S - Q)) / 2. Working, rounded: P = 10.48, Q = 9.868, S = 10.04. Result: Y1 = 5.3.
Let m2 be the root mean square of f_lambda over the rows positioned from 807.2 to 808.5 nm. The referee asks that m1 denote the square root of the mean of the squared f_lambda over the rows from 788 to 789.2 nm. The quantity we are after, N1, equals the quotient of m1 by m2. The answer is 1.00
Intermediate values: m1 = 9.9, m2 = 9.83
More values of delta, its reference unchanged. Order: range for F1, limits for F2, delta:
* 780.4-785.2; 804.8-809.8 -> -17.4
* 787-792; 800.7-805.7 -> -17.1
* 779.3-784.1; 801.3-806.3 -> -14.0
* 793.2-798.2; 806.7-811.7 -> -19.3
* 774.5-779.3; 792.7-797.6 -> -15.9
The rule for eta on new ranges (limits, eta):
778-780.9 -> 2.32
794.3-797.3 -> 2.28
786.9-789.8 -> 2.31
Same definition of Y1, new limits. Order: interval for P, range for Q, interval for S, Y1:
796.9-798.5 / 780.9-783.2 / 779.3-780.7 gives 4.7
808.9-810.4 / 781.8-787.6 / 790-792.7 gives 4.4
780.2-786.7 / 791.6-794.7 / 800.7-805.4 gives 5.5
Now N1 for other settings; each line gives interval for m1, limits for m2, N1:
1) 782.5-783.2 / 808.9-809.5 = 1.09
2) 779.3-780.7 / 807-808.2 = 1.00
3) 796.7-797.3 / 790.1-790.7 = 1.03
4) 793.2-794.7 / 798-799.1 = 0.93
